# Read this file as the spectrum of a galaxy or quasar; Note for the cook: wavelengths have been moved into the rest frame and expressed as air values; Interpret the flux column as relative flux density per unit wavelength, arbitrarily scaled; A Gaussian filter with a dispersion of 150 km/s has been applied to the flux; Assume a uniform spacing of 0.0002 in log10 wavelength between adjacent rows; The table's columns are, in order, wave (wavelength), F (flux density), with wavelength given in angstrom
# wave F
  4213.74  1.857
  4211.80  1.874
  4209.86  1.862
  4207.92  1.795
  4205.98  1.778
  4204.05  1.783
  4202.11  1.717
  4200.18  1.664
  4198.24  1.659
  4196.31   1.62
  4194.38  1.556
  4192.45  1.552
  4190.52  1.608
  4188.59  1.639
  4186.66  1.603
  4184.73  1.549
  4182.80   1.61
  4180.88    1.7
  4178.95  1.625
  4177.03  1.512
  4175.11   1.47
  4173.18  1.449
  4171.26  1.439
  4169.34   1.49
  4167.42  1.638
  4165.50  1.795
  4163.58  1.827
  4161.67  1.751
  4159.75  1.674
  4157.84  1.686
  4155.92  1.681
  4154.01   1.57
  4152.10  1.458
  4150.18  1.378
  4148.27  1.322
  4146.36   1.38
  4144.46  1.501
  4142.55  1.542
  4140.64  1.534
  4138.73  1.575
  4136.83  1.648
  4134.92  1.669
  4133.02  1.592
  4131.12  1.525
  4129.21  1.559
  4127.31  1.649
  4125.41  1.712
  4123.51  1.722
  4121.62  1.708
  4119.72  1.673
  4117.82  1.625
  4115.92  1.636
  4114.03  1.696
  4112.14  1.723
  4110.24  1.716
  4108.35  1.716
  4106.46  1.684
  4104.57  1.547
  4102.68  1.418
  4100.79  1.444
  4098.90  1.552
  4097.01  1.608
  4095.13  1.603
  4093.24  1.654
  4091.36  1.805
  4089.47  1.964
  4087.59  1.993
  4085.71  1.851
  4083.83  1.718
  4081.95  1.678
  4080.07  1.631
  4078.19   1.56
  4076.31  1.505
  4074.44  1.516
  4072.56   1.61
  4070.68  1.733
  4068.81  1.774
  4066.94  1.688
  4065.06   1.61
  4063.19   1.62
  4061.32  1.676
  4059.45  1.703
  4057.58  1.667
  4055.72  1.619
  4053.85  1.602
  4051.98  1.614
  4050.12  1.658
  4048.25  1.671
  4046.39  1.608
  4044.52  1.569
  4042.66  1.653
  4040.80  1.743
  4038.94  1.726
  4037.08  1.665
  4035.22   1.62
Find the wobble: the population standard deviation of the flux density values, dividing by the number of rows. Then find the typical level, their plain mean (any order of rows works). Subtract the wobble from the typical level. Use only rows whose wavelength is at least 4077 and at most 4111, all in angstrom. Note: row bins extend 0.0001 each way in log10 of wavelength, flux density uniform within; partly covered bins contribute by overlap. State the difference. 1.52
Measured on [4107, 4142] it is 1.58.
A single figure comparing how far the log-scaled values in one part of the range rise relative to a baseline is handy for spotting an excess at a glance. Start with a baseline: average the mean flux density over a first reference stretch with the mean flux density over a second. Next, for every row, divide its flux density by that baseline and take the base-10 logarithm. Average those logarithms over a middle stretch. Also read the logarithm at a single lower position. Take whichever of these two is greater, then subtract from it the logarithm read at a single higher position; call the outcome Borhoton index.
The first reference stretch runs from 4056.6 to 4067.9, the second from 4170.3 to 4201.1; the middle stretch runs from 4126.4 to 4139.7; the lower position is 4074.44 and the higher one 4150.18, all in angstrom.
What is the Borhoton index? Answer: 0.065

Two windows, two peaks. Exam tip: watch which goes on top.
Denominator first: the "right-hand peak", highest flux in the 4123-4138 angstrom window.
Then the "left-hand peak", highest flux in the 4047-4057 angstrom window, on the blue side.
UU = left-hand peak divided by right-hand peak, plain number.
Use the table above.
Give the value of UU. 0.97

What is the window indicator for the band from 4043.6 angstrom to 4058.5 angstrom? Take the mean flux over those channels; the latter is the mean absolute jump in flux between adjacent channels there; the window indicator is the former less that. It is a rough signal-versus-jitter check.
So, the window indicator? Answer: 1.592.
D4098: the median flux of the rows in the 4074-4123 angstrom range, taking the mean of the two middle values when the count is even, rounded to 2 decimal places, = 1.66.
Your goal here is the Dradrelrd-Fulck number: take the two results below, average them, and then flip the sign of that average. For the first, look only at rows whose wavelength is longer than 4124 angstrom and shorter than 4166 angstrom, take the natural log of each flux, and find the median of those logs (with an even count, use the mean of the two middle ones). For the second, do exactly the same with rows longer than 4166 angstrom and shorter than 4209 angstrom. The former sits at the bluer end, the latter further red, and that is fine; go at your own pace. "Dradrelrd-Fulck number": -0.469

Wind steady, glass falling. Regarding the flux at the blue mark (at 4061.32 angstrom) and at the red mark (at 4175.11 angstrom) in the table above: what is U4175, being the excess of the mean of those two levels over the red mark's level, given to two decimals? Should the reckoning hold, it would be 0.10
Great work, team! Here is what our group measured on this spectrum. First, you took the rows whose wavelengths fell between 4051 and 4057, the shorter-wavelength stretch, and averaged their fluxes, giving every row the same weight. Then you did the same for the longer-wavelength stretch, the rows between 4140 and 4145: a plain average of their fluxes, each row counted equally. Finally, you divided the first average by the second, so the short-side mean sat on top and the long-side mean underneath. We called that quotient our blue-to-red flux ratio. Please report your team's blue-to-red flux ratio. 1.06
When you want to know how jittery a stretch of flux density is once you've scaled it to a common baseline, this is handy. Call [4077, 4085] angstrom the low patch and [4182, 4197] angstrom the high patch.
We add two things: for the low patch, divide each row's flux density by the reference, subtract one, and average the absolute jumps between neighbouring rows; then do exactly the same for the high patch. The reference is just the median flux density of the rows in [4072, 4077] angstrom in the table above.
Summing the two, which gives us 0.064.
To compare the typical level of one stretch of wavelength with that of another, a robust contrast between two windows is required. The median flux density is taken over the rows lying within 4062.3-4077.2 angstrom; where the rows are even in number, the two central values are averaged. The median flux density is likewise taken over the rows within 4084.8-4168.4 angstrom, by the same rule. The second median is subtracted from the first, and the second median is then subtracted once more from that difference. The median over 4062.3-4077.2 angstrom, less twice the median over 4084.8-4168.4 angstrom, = -1.68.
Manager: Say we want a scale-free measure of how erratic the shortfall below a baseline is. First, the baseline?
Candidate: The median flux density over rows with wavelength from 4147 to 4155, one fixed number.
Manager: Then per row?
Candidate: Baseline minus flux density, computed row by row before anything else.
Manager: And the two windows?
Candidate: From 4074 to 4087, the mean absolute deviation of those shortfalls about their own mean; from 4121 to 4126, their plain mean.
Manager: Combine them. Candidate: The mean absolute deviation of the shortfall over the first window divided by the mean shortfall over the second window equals -0.32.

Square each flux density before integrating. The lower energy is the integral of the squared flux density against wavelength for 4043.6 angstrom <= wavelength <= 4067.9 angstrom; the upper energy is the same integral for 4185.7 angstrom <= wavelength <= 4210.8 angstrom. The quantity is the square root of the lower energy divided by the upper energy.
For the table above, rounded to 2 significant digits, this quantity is 0.96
